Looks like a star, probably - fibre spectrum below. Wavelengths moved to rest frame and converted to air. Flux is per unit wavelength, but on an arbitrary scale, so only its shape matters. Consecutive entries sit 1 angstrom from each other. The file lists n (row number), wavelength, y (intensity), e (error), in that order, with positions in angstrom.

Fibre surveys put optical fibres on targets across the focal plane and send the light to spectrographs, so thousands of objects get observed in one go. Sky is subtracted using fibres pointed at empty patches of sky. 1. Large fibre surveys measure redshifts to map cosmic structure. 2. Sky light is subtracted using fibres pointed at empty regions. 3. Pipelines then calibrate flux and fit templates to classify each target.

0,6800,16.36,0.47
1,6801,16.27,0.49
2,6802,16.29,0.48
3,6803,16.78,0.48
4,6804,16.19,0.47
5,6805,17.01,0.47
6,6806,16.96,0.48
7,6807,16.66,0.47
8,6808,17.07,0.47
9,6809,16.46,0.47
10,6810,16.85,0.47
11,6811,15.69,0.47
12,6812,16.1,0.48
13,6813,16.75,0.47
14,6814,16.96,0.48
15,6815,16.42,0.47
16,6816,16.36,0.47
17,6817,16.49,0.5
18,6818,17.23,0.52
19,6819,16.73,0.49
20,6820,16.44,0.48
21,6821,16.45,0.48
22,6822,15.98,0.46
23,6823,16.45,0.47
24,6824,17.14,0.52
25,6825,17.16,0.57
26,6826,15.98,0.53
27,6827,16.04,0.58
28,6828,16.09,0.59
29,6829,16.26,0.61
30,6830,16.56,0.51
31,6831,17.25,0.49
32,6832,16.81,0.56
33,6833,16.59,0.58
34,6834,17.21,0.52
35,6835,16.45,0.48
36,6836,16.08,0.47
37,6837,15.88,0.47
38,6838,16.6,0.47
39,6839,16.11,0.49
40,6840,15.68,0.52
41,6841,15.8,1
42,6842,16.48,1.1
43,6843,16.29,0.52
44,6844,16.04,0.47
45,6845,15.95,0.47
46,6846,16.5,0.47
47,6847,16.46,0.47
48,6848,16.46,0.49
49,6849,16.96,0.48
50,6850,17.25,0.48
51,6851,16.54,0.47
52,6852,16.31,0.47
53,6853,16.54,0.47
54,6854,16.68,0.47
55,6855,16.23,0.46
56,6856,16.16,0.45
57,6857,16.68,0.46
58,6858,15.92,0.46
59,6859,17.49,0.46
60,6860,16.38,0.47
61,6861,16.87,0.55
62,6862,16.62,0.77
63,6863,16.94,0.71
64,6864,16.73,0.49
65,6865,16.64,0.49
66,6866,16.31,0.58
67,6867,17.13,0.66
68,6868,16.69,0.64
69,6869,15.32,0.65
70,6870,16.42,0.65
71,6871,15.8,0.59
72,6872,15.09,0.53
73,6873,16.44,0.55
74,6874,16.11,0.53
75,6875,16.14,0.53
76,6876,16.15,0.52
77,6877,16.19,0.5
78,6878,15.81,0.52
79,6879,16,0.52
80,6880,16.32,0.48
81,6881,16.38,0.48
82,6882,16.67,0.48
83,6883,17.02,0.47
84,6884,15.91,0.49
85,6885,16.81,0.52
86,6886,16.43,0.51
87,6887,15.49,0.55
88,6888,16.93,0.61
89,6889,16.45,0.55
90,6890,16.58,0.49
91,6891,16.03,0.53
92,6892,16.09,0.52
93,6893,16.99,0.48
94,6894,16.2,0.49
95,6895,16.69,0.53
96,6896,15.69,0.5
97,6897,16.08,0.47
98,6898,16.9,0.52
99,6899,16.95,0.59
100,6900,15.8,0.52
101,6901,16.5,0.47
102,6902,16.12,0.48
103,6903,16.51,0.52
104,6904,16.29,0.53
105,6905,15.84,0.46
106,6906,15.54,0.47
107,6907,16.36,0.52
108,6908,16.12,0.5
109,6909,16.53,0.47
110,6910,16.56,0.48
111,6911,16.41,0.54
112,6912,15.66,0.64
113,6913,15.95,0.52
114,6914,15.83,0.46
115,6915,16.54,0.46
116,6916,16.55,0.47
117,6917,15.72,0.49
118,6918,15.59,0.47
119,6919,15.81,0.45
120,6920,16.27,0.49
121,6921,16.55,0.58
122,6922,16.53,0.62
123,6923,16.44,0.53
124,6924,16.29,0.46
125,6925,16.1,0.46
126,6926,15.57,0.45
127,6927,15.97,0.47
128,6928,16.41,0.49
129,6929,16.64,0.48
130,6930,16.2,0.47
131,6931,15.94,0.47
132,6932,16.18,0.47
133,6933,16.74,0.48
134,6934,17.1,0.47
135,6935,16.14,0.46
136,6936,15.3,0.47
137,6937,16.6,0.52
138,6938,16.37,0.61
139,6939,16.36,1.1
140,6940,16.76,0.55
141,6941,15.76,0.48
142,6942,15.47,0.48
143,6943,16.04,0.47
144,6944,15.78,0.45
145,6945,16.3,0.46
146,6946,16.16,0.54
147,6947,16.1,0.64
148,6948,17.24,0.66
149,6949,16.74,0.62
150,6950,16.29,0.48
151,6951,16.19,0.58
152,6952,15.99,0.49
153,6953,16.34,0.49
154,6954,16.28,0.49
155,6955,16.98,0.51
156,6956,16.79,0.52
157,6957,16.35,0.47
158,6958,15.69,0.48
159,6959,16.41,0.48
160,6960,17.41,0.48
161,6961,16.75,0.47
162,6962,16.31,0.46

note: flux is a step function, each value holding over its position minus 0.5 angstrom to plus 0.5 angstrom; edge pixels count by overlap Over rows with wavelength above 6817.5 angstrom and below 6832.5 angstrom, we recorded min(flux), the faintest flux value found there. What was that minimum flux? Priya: 15.98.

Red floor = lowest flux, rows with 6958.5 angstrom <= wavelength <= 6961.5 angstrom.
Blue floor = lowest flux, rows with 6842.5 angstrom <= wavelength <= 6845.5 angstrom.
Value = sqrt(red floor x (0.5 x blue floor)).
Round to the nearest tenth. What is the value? 11.4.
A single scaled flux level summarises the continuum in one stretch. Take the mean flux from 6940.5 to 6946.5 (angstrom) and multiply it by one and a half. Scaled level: 23.9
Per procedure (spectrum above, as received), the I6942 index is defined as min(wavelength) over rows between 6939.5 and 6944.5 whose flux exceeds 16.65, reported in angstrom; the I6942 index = 6940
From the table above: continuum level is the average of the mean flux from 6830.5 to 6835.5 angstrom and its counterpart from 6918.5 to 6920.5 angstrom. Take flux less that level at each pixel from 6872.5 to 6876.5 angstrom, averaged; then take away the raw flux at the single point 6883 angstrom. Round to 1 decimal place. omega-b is -17.3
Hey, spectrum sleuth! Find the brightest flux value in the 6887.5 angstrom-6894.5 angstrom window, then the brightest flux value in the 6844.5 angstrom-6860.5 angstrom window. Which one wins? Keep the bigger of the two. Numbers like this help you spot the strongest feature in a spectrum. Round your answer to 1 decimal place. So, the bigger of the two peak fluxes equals 17.5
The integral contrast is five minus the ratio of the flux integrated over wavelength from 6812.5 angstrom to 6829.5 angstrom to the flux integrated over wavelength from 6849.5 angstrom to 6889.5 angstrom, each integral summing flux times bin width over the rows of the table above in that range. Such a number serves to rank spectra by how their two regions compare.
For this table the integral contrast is 4.6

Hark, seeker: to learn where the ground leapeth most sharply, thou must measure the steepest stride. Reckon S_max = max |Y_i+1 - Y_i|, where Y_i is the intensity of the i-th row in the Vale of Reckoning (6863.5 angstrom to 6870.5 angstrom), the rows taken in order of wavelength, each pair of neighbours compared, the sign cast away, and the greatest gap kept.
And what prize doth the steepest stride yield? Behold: 1.4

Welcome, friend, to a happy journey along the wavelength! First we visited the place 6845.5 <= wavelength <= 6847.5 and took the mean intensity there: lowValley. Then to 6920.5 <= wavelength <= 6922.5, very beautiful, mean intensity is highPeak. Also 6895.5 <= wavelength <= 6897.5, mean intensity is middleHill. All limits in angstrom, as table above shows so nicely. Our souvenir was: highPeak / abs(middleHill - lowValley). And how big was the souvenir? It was 28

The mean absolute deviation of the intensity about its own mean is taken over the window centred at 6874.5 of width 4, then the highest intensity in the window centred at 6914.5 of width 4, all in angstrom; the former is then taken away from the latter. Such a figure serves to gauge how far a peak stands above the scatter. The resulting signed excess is 16.4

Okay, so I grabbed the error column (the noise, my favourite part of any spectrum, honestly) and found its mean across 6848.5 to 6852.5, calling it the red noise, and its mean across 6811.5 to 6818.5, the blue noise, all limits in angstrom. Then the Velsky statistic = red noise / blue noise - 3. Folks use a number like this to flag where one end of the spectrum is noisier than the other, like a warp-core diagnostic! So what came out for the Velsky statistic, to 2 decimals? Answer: -2.02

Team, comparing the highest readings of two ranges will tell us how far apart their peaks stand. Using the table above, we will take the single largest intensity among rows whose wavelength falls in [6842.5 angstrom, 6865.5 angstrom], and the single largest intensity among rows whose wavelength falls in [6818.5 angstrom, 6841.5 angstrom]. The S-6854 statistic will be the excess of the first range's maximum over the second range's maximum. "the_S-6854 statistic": 0.24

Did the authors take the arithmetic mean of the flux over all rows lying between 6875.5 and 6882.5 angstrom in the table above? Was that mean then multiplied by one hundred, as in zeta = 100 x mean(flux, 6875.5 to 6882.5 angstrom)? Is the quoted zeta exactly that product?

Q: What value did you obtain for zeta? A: 1622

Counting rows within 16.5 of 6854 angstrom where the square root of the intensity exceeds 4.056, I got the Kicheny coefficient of 19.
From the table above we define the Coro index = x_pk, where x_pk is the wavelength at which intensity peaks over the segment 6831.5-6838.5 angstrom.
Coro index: 6834 angstrom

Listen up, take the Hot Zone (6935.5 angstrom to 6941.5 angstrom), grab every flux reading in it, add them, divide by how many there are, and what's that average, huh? 16.19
